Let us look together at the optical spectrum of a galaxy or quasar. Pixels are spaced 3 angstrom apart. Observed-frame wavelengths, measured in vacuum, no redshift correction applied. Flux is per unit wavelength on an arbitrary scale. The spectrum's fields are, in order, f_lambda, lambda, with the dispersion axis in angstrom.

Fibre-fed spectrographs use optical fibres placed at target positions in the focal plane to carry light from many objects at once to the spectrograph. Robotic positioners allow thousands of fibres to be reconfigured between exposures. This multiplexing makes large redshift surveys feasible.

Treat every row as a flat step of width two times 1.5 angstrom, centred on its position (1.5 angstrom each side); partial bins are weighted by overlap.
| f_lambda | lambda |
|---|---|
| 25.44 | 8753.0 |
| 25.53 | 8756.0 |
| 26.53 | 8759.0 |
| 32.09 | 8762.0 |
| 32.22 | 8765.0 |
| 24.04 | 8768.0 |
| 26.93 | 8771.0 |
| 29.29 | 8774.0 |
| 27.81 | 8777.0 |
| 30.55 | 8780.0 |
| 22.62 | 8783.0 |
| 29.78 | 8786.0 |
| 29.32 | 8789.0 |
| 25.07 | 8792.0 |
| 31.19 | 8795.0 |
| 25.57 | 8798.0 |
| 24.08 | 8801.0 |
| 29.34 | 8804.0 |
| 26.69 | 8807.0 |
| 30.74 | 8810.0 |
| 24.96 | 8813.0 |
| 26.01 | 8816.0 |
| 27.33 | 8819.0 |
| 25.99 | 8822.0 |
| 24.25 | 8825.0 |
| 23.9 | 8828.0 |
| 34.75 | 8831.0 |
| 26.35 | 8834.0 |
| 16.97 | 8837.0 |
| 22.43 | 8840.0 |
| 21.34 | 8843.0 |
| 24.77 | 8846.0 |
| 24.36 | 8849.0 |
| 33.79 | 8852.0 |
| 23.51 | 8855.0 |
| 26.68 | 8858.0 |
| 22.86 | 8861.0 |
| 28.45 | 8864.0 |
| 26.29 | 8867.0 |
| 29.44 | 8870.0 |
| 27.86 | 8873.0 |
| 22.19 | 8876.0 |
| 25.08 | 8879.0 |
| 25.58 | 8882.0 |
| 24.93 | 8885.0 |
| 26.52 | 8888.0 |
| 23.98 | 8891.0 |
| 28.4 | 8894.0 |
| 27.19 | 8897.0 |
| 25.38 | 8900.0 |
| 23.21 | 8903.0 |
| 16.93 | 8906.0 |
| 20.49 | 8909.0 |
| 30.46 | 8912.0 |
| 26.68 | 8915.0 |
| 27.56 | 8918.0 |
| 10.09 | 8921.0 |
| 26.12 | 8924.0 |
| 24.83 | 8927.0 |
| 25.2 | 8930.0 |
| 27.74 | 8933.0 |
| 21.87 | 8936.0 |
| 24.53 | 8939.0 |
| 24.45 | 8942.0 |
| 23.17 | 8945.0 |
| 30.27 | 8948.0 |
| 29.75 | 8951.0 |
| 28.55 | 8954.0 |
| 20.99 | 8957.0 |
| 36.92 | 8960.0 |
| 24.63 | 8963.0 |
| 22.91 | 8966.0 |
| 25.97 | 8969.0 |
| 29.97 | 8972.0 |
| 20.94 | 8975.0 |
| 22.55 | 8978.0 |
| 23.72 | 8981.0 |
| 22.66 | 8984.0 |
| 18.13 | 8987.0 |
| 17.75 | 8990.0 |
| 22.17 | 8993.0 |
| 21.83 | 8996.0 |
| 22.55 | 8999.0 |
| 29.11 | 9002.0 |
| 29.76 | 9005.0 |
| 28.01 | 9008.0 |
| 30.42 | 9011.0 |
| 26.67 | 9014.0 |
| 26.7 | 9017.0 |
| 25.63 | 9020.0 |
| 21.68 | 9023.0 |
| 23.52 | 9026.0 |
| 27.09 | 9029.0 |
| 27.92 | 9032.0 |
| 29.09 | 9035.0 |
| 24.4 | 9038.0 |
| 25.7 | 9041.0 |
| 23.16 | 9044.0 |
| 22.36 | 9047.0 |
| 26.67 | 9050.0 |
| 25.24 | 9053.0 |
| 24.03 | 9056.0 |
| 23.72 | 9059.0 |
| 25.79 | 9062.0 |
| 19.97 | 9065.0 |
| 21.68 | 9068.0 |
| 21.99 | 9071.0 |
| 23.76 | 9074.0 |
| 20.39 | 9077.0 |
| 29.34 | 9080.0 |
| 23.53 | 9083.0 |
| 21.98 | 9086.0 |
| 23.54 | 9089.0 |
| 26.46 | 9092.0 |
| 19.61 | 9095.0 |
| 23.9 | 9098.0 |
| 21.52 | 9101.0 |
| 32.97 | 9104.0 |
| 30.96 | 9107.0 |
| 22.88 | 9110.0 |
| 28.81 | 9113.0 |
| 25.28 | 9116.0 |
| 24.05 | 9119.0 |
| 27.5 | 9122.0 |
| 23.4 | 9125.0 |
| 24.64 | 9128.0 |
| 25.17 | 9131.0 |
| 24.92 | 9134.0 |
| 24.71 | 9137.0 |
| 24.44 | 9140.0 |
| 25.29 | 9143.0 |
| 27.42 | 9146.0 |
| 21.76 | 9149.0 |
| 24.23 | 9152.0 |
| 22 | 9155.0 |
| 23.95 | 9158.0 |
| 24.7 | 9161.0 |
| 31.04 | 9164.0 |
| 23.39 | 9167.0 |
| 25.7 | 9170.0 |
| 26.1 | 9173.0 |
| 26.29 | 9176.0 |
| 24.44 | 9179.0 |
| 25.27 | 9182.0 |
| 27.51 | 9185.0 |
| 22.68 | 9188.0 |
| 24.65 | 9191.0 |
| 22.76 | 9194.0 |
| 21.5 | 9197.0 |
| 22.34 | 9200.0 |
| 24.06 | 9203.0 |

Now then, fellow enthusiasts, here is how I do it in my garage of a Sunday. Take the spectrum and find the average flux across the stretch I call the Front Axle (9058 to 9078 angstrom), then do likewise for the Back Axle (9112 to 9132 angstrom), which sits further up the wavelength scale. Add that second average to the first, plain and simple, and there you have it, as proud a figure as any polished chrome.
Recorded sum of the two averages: 48.0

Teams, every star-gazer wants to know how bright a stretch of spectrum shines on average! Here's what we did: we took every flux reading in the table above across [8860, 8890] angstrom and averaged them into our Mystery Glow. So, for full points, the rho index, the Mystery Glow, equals 25.9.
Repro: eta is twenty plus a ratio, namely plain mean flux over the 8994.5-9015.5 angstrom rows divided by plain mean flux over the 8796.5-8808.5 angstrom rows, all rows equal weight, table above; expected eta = 21.0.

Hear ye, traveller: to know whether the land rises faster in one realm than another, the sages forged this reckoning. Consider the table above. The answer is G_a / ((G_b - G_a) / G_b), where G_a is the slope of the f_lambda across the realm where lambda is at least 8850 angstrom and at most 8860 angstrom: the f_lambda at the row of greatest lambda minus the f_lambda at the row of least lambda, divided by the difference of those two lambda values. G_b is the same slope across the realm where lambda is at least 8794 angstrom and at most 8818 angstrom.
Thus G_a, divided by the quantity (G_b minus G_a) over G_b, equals 0.31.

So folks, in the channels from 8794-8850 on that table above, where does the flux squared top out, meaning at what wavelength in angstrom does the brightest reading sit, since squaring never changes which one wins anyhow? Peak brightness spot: 8831.0 angstrom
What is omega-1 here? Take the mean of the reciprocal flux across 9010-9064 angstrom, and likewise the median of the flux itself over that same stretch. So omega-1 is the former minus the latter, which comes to -25.6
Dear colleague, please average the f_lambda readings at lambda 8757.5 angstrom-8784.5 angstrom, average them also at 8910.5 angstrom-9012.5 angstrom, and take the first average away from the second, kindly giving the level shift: -2.9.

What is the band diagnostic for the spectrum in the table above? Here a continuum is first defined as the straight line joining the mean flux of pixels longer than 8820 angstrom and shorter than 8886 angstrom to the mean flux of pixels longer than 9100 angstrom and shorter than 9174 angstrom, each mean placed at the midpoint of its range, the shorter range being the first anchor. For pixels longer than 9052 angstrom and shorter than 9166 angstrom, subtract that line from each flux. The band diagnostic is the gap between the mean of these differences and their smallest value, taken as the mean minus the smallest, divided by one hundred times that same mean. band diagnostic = -0.06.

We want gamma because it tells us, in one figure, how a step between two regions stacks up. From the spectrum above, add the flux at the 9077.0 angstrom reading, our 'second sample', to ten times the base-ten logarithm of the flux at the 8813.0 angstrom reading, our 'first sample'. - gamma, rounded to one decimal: 34.4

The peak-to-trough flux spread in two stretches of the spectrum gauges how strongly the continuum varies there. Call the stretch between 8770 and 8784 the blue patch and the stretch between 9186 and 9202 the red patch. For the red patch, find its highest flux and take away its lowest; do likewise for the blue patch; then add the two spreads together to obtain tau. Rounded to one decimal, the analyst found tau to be 11.1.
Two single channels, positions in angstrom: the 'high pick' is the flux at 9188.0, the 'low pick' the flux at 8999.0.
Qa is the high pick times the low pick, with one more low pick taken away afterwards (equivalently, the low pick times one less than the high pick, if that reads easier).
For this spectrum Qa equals 489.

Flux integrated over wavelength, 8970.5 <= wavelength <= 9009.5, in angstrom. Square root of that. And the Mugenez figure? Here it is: 30.5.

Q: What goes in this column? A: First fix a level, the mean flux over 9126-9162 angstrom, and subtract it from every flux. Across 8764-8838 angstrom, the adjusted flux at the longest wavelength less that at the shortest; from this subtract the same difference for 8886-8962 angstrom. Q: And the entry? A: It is -26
